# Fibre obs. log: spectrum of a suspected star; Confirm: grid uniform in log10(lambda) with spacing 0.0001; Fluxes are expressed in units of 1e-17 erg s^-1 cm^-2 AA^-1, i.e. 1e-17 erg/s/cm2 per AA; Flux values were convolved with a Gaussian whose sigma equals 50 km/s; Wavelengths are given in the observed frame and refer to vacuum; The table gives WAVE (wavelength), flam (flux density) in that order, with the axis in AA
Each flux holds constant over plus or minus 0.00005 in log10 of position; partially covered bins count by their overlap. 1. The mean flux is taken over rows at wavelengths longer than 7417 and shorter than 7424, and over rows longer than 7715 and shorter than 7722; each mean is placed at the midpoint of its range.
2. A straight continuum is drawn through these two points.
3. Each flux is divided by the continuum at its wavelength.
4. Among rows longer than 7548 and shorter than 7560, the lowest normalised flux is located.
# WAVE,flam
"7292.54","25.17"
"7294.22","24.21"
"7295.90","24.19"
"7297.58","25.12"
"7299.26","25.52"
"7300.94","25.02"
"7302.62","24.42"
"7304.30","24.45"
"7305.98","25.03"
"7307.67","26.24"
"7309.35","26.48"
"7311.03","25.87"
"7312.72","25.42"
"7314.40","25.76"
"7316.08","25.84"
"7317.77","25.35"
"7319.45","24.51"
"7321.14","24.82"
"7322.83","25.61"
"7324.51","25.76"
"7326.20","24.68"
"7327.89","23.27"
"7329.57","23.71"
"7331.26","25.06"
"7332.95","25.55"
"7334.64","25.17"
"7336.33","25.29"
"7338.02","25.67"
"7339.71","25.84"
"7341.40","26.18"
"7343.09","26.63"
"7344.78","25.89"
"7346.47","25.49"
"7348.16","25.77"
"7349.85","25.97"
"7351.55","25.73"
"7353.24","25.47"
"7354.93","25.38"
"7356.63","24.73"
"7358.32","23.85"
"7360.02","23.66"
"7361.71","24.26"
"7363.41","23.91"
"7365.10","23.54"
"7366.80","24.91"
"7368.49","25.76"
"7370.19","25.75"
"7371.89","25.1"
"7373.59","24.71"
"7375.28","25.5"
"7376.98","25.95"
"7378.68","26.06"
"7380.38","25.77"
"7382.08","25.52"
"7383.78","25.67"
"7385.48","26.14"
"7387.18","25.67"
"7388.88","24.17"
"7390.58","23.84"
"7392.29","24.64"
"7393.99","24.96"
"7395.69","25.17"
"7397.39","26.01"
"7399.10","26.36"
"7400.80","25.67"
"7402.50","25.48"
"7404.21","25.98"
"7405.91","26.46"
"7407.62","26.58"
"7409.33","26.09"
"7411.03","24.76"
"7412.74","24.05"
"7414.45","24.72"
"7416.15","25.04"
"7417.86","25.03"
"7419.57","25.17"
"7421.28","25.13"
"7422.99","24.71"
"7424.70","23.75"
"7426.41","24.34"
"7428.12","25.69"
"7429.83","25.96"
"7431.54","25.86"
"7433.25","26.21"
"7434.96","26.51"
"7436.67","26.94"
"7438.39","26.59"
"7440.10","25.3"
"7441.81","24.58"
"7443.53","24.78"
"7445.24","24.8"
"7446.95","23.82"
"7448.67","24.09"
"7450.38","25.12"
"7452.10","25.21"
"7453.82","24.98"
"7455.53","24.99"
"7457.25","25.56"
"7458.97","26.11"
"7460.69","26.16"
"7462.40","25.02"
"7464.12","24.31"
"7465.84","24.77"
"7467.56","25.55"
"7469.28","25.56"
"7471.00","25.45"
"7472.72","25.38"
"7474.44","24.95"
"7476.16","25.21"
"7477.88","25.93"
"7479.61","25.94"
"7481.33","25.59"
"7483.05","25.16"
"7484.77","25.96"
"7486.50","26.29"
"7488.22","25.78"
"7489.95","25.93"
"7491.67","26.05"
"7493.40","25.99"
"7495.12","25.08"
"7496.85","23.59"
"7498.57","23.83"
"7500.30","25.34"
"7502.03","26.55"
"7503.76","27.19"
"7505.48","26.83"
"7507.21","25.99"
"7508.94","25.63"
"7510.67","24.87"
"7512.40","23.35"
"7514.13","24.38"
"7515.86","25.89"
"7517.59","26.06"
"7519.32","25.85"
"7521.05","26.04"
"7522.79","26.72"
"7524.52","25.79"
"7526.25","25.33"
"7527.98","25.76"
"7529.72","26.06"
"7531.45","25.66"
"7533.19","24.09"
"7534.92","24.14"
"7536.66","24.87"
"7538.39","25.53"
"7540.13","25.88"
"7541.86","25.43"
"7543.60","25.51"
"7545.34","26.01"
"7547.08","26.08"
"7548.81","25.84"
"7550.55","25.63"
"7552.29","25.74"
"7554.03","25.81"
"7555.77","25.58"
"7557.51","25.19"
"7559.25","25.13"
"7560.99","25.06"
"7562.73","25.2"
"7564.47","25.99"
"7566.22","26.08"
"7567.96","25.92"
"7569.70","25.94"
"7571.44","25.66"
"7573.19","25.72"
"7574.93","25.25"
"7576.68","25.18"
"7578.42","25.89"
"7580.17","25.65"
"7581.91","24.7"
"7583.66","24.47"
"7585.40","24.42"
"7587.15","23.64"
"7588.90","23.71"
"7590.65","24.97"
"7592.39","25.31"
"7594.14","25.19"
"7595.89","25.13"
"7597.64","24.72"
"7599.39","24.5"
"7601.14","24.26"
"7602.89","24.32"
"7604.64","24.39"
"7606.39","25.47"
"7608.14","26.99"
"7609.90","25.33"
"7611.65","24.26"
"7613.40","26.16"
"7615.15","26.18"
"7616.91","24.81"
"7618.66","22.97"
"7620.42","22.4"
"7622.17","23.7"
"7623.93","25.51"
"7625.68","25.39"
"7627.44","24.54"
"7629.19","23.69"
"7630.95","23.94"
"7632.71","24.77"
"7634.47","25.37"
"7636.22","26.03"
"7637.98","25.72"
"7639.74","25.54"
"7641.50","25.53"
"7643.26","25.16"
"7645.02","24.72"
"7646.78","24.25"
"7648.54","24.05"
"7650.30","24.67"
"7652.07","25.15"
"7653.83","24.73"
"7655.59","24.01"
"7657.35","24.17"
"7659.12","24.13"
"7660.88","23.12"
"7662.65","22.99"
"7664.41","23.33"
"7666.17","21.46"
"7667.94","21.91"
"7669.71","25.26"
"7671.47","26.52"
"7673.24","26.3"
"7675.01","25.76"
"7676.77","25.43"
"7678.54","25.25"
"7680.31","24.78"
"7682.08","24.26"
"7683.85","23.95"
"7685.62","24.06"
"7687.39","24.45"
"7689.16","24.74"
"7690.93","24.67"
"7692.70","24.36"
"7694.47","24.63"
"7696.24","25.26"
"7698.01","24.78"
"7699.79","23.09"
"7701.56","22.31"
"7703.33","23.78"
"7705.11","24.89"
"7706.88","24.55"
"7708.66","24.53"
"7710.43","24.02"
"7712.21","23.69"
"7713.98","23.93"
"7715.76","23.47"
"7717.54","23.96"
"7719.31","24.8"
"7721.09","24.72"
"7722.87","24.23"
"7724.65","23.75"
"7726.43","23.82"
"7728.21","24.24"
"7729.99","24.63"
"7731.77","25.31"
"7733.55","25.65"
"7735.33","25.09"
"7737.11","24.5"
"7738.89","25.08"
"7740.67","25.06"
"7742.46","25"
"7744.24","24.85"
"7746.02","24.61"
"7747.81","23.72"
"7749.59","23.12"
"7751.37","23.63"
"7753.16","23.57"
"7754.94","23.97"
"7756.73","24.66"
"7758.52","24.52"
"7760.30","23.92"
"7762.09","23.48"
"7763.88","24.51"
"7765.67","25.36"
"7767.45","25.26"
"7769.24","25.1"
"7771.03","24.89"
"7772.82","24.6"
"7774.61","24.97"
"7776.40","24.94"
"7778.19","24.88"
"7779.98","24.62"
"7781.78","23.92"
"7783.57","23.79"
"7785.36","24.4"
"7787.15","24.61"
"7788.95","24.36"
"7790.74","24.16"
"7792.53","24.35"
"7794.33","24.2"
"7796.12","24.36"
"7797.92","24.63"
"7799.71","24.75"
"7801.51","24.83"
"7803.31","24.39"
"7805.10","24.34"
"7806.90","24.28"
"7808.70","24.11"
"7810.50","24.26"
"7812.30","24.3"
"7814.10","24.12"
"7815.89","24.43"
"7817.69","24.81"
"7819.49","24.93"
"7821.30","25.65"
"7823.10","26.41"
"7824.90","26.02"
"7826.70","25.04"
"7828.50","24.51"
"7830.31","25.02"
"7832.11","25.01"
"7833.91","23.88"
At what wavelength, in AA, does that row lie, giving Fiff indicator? 7559.25 AA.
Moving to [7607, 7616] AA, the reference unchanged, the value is 7611.65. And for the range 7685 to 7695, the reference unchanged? 7685.62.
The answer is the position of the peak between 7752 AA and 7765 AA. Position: 7756.73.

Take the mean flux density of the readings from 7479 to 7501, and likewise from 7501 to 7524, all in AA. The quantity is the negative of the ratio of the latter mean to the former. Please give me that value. -1.01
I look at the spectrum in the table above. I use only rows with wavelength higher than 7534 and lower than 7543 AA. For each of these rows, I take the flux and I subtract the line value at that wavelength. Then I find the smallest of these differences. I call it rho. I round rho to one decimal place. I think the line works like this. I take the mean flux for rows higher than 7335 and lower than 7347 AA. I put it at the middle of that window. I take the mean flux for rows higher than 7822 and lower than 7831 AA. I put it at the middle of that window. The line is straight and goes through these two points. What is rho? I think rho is -1.5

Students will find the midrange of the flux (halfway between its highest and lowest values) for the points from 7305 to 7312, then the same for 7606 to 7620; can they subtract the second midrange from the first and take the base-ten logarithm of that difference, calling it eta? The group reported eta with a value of -0.11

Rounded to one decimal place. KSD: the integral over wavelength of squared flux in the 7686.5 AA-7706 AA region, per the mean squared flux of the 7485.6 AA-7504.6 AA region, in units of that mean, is 17.5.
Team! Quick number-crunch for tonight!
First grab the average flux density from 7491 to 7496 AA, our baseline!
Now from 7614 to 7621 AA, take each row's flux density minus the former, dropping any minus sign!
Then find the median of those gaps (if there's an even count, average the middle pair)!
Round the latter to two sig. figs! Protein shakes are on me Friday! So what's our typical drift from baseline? 1.8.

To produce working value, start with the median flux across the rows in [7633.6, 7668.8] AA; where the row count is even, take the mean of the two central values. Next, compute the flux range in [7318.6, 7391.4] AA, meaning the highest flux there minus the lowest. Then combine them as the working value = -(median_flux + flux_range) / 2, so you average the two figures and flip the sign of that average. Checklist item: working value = -13.9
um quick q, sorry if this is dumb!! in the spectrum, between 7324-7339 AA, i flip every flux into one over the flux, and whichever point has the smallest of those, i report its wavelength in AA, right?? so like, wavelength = 7324.51 AA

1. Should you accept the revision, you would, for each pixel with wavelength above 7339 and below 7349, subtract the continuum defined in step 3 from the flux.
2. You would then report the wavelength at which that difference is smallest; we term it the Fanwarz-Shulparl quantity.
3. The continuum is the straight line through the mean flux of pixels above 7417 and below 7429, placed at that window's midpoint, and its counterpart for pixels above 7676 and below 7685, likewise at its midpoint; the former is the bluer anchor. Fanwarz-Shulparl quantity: 7346.47 AA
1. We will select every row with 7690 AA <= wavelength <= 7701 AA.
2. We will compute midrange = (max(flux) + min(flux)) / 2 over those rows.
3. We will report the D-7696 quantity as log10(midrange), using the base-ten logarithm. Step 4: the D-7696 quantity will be 1.38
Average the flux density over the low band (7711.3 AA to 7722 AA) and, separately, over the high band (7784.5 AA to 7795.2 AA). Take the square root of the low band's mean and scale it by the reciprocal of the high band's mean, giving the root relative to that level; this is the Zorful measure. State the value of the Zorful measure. 0.202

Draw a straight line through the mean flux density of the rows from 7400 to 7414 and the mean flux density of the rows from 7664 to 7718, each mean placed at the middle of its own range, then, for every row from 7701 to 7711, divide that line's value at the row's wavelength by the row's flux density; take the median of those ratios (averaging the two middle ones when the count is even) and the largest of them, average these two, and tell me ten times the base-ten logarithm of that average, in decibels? 0.18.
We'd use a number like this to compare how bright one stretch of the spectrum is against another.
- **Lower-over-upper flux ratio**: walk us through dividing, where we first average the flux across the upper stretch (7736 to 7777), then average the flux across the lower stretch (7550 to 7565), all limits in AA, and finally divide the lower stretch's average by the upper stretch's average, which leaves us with 1.04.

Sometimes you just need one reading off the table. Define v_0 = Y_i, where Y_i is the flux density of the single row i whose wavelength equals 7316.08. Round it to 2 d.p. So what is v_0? 25.84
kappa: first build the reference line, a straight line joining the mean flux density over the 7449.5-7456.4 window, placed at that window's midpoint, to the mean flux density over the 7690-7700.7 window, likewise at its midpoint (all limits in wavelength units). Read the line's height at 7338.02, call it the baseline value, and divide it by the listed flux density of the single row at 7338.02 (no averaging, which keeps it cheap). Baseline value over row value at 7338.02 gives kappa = 0.988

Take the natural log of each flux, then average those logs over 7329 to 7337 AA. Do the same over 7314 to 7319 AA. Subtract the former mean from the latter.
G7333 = 0.028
